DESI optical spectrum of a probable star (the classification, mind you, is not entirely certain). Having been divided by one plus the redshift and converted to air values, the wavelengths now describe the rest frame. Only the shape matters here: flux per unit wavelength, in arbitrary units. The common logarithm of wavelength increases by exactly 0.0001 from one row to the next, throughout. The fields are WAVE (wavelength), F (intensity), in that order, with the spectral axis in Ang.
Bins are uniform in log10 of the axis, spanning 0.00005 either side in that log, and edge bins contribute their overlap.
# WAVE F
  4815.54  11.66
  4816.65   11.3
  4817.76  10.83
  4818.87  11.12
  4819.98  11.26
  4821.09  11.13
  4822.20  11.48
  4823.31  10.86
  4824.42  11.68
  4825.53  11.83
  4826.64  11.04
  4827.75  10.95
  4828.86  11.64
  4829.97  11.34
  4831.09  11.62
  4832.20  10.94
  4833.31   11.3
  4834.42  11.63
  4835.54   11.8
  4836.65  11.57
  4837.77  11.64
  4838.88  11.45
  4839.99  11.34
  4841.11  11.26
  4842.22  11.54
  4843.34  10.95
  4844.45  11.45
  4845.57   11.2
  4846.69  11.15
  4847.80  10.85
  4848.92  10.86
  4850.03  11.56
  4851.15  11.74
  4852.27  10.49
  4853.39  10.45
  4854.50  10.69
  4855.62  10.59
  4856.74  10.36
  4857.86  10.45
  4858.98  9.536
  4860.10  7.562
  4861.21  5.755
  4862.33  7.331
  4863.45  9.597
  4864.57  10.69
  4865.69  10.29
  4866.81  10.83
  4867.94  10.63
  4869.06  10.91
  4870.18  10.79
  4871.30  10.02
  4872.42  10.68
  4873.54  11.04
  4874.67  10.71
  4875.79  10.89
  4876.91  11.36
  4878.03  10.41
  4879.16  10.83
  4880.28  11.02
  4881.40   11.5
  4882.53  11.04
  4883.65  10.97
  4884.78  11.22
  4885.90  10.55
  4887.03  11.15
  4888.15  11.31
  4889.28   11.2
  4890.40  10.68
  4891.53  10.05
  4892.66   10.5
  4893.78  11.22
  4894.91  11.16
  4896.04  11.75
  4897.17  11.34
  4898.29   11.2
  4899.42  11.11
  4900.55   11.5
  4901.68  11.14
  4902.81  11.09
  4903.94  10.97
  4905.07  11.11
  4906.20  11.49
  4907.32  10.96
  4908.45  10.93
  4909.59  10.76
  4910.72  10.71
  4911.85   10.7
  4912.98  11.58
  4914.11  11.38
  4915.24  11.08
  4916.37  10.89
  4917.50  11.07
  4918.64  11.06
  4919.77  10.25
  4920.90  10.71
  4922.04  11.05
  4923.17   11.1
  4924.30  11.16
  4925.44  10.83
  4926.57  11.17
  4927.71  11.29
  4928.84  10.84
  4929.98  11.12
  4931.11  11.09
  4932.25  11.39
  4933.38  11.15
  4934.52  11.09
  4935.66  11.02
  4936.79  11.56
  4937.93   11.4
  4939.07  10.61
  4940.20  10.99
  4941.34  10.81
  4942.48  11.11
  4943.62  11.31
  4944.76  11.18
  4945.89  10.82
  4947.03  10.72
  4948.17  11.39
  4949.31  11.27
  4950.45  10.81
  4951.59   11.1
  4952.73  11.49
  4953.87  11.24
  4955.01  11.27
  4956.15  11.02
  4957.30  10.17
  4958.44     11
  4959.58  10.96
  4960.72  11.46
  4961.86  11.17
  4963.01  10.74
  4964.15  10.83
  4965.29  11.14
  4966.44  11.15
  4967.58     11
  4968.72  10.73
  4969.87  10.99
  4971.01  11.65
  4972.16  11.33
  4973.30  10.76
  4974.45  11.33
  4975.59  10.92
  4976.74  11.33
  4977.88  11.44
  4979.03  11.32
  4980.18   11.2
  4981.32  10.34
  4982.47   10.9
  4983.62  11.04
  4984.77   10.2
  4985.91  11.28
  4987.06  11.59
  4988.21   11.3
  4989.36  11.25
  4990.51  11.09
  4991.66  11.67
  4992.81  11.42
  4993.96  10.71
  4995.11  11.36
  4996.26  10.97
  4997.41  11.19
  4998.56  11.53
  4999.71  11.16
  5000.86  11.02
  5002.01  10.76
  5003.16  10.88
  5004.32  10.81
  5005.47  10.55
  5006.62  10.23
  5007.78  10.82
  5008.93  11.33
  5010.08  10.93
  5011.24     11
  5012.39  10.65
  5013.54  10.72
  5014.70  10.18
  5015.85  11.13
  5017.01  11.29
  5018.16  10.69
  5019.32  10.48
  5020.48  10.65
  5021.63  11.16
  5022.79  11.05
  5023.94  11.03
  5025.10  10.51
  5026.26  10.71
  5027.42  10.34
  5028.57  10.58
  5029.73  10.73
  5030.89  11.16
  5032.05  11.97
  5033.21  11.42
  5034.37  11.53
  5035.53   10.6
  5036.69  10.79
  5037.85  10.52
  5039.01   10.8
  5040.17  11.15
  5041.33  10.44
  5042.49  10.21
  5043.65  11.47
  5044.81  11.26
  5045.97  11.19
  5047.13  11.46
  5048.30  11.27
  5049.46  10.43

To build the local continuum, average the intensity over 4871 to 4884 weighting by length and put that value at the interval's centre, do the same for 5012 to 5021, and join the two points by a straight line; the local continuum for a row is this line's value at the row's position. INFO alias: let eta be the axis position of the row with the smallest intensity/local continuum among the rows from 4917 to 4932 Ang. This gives 4919.77 Ang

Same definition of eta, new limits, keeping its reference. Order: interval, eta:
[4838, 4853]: 4852.27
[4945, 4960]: 4957.30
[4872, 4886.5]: 4878.03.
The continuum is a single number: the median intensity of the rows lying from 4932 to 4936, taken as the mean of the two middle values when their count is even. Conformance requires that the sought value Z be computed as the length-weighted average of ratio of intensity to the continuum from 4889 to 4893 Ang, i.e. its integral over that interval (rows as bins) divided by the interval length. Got 0.950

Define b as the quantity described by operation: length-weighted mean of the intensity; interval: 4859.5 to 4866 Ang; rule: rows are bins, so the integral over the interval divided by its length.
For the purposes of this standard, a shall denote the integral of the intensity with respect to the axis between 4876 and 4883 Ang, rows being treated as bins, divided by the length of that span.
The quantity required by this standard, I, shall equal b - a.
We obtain -2.53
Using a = 11.0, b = 8.5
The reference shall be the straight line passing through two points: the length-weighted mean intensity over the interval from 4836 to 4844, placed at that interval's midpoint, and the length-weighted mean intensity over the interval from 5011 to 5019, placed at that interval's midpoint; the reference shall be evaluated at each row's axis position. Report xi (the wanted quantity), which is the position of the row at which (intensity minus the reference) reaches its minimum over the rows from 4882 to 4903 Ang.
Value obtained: 4891.53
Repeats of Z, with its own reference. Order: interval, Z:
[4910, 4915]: 0.998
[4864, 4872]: 0.952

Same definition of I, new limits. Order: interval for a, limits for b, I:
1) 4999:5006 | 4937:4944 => 0.17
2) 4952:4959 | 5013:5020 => -0.29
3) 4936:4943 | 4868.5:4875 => -0.39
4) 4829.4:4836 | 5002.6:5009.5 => -0.67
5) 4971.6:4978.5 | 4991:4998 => 0.03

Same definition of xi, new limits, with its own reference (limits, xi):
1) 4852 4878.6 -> 4861.21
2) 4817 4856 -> 4853.39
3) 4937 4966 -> 4957.30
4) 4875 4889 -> 4878.03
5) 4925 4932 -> 4925.44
